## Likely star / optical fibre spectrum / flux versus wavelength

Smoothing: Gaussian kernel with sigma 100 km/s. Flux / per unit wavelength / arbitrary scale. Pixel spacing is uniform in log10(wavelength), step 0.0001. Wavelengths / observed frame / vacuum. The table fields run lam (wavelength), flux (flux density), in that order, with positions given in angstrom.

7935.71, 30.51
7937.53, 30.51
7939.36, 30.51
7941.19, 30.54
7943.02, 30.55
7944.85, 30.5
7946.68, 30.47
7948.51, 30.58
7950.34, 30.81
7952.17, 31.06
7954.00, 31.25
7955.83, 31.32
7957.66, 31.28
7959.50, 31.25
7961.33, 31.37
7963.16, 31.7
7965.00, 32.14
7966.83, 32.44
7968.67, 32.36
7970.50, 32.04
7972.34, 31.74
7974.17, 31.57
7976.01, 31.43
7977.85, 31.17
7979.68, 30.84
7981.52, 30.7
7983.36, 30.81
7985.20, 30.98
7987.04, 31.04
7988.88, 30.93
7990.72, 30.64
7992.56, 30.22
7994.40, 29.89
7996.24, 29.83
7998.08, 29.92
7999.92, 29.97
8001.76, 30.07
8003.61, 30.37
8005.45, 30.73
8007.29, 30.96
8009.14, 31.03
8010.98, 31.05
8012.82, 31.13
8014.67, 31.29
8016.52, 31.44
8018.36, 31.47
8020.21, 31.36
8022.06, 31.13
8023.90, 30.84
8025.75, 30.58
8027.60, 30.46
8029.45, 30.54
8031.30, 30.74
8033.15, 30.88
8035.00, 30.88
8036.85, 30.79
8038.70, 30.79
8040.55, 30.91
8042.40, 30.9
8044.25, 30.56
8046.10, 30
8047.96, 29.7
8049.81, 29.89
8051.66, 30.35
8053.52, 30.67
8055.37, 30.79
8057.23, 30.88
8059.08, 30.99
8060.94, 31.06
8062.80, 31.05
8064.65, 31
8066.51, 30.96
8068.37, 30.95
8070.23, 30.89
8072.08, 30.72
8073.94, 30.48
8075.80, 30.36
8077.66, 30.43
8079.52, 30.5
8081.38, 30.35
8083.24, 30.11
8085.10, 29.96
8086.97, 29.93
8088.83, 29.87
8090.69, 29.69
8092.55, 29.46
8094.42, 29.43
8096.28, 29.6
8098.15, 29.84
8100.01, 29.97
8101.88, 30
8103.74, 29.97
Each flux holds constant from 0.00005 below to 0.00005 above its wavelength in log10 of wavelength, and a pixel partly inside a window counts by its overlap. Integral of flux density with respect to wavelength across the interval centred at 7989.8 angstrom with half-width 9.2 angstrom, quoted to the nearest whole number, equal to 561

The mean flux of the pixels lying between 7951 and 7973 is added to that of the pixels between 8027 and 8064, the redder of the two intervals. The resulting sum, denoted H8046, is 62.3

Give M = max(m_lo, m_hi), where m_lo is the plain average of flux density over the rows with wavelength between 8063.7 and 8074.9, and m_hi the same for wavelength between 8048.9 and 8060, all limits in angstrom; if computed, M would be 30.8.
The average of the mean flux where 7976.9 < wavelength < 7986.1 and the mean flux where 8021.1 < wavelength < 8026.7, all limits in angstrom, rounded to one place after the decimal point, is 30.9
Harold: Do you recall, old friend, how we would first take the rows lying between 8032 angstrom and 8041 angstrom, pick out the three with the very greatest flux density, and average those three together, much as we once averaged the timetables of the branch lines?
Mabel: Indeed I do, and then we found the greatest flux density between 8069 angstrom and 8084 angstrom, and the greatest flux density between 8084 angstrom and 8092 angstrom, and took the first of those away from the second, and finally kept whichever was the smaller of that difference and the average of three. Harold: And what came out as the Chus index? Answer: -0.93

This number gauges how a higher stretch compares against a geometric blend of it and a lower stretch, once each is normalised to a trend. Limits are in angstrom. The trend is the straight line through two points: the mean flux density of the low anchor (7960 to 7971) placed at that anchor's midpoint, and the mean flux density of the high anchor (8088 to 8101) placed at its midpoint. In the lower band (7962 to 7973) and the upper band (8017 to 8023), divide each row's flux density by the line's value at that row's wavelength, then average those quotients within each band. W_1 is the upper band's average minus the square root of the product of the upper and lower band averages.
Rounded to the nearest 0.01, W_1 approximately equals 0.00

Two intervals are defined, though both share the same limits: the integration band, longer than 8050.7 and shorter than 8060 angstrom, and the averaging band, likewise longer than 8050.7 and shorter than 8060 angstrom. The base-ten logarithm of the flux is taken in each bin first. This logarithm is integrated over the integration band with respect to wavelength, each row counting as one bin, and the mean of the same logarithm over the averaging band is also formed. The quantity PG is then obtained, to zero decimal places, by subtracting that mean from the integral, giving 12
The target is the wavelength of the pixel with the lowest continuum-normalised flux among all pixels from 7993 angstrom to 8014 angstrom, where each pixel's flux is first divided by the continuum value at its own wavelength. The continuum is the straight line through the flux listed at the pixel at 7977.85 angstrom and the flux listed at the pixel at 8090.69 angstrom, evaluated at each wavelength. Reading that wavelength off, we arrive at 7996.24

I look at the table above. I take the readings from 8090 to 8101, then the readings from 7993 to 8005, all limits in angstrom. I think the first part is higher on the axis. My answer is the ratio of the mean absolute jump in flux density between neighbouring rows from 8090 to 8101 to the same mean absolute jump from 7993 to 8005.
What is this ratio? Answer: 1.3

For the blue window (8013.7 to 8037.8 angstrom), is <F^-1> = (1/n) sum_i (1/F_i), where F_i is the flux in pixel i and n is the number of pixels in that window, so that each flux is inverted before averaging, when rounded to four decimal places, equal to 0.0323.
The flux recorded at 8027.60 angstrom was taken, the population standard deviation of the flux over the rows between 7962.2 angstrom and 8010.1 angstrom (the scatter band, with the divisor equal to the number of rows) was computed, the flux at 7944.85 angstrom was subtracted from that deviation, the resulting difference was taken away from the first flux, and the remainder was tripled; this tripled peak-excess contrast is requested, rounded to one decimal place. 180.6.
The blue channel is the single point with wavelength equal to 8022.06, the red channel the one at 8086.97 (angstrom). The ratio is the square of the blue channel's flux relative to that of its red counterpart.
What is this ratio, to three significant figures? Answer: 1.08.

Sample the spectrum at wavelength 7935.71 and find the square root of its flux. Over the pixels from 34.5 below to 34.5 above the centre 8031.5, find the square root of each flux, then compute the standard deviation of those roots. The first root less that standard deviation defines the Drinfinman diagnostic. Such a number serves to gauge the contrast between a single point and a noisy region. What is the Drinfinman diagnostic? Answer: 5.48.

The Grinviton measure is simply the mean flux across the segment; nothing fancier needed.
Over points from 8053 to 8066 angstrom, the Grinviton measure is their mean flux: 30.9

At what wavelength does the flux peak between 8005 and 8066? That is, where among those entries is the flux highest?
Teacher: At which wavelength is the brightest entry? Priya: 8018.36 angstrom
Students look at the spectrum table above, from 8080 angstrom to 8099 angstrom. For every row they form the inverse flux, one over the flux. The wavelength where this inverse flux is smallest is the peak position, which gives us 8081.38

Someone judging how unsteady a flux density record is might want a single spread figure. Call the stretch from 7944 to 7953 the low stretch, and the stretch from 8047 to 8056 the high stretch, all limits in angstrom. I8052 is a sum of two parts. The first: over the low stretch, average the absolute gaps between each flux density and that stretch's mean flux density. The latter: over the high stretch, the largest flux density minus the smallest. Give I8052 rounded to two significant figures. 1.3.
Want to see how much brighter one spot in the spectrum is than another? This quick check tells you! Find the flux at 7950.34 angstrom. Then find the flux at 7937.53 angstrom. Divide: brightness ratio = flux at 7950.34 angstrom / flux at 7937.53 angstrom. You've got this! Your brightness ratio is 1.01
